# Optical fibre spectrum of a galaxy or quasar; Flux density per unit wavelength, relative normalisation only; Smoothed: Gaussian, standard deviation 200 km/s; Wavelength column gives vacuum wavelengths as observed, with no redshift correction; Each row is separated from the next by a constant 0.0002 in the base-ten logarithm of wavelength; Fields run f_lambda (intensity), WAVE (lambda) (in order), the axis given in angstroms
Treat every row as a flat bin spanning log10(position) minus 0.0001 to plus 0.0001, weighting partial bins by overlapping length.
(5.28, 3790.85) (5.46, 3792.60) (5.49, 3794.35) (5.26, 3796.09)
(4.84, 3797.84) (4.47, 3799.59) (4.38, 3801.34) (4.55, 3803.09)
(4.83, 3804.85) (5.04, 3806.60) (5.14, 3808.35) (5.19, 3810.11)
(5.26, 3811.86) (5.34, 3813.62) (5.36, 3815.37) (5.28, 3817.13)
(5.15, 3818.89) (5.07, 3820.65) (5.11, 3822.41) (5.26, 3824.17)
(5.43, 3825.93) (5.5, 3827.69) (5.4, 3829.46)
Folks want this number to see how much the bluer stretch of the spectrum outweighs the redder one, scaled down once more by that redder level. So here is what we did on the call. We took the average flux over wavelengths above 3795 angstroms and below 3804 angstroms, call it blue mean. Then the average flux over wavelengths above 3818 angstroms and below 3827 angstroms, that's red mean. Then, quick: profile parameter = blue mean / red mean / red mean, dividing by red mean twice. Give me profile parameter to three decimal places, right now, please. 0.174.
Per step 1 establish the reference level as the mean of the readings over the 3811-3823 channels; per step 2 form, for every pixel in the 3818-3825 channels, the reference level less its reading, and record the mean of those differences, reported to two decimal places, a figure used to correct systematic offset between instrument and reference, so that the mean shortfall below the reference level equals 0.08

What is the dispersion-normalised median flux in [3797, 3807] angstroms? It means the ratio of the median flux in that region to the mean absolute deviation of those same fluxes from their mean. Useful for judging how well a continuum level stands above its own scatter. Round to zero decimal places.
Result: 21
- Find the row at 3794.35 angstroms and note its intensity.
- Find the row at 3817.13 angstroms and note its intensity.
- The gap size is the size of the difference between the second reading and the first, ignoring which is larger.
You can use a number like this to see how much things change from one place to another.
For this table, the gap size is 0.21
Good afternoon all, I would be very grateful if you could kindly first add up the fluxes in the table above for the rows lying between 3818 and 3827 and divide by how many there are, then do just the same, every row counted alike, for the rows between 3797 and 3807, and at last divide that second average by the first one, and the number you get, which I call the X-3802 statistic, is 0.90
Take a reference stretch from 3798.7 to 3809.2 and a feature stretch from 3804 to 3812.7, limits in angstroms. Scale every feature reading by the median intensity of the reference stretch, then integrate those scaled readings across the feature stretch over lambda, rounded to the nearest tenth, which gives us 9.5 angstroms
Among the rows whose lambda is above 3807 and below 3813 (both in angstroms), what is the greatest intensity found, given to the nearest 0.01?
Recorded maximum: 5.26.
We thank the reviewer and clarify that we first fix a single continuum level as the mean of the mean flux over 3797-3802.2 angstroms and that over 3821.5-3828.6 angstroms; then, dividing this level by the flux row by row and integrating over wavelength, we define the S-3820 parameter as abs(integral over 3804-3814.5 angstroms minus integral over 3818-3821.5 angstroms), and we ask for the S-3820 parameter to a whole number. 7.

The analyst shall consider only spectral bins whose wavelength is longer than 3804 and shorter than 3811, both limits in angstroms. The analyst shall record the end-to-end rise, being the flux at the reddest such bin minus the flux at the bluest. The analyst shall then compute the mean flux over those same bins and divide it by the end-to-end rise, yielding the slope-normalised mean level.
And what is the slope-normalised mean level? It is 14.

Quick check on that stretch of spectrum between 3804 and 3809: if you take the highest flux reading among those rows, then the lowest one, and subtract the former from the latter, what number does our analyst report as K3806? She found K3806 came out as -0.31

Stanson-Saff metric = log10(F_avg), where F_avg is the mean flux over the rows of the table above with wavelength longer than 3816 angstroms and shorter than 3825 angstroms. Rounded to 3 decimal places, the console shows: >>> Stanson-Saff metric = 0.714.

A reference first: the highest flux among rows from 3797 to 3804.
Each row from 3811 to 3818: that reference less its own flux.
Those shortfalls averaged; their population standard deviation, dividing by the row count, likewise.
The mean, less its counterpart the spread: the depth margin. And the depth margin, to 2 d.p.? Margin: -0.51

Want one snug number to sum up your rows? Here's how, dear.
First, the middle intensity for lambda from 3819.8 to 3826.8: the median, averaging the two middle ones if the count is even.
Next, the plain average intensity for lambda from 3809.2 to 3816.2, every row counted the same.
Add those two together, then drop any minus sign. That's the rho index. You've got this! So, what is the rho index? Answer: 10.5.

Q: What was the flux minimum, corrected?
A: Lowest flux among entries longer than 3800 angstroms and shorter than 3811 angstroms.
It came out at 4.38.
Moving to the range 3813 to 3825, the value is 5.07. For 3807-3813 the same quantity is 5.14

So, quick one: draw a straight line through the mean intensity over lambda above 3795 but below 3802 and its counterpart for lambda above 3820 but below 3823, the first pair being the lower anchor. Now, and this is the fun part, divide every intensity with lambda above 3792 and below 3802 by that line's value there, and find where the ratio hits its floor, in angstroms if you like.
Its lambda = 3801.34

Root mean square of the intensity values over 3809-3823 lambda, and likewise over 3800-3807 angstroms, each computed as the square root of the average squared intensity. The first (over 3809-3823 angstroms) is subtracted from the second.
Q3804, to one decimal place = -0.5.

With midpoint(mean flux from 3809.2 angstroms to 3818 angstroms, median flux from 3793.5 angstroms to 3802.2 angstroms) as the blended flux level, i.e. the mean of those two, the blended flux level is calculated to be 5.06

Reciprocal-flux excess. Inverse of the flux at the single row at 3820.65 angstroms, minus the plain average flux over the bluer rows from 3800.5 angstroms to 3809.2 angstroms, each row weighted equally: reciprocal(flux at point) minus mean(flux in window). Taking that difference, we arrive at -4.59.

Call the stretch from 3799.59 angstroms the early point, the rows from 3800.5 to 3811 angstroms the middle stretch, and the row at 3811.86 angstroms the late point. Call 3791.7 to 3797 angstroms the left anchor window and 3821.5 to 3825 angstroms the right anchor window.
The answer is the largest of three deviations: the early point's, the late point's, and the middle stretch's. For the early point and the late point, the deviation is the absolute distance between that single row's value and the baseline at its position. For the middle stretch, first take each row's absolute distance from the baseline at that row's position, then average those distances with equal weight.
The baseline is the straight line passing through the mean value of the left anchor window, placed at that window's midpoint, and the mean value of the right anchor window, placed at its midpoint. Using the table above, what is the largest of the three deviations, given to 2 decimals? 0.89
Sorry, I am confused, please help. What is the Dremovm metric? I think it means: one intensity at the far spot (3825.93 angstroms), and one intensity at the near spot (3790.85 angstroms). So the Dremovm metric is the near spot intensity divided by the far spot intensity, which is 0.97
